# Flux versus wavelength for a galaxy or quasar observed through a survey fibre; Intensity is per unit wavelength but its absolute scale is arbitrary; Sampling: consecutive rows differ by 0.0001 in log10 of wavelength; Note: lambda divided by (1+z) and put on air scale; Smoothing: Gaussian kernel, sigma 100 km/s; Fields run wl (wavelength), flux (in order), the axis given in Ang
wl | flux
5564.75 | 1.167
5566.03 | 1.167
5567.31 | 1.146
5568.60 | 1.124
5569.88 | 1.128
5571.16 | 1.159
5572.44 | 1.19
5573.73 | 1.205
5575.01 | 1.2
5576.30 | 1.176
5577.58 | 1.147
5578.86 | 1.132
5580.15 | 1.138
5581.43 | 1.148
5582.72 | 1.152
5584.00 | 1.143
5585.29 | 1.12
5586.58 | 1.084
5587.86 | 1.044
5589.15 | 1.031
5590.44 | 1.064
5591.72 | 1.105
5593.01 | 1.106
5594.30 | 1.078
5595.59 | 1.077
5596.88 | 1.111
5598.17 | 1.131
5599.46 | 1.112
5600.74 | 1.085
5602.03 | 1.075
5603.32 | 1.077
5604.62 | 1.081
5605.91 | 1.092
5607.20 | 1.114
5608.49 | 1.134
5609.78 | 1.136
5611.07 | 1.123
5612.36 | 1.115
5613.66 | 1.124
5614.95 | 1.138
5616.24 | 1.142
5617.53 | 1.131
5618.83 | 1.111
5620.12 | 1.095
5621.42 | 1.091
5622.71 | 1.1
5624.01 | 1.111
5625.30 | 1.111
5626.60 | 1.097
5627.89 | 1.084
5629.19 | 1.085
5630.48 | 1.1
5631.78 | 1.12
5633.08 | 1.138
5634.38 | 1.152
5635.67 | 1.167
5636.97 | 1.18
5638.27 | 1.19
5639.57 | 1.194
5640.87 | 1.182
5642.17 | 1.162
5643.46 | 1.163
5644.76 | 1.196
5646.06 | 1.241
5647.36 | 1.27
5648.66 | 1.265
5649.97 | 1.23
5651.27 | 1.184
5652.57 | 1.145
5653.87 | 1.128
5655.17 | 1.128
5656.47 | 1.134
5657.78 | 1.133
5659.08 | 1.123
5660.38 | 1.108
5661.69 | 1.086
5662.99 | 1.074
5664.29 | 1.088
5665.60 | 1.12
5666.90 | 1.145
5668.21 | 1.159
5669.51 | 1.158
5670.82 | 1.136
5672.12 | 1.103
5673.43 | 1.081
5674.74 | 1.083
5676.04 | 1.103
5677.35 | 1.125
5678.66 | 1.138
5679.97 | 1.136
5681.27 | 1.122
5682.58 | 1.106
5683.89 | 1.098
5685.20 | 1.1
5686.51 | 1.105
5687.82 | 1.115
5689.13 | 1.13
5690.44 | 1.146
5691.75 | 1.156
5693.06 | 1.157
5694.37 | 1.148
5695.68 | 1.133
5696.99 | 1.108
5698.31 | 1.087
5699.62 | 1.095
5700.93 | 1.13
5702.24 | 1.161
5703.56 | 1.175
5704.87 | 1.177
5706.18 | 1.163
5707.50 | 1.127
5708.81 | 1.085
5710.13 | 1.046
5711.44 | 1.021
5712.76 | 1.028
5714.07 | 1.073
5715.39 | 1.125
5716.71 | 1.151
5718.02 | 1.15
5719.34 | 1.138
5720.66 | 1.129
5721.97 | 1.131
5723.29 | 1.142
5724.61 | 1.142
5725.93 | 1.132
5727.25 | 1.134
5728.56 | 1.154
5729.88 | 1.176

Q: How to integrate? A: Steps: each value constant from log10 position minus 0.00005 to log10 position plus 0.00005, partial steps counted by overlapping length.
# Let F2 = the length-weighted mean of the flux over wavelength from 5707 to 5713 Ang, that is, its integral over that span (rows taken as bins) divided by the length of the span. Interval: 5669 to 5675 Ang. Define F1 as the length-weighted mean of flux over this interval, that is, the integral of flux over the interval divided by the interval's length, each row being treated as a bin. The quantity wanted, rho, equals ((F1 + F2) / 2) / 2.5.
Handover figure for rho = 0.435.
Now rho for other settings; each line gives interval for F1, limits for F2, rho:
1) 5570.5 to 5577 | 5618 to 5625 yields 0.458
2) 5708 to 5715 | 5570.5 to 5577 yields 0.448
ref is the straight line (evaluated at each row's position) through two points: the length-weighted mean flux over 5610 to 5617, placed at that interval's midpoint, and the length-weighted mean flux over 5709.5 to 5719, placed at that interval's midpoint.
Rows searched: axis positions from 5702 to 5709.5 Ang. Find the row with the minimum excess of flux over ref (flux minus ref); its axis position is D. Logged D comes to 5708.81 Ang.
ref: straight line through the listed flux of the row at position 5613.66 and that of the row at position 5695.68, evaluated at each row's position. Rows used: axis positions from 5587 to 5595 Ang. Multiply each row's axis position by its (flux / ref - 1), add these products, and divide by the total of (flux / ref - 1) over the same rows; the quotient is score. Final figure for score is 5590.2 Ang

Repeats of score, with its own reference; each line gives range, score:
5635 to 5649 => 5643.7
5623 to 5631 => 5627.8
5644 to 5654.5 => 5648.0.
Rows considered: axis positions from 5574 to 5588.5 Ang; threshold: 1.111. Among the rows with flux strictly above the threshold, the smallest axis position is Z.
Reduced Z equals 5575.01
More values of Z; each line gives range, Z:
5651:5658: 5651.27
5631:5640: 5631.78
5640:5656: 5640.87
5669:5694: 5669.51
